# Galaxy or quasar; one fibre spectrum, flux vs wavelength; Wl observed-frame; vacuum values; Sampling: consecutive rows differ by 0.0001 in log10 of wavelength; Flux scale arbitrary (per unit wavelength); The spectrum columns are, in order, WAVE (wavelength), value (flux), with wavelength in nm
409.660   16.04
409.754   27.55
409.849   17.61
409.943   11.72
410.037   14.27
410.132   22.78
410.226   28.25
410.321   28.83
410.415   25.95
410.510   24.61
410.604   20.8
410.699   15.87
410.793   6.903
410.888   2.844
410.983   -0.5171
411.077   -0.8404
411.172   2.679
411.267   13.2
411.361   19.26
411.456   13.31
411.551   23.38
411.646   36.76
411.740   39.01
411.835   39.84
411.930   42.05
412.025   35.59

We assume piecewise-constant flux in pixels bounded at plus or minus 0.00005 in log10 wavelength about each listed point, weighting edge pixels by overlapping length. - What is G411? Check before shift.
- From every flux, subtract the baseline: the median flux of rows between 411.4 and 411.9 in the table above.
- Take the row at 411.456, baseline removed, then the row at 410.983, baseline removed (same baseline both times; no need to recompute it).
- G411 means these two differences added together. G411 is -61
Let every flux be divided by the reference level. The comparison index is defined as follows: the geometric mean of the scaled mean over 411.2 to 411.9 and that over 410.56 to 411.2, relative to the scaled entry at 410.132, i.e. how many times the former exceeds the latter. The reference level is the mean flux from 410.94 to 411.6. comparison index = 0.59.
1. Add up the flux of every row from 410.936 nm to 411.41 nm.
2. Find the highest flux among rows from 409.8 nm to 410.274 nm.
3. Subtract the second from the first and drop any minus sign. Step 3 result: 6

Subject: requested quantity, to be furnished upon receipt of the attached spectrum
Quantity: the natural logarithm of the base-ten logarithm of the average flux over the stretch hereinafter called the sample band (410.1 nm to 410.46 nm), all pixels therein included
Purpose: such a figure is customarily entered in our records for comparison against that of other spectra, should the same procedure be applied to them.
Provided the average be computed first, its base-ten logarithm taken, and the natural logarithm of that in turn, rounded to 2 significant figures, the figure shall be 0.35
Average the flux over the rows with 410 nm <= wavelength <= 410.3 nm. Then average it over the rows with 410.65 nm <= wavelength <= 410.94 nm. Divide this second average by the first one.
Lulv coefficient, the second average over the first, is 0.4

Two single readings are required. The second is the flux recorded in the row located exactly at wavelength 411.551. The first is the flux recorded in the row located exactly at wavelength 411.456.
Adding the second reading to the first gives 37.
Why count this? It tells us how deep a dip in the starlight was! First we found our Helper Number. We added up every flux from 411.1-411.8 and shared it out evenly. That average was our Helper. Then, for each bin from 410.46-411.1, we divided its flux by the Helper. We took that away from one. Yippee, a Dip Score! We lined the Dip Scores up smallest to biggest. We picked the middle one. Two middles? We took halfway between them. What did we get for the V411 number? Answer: 0.67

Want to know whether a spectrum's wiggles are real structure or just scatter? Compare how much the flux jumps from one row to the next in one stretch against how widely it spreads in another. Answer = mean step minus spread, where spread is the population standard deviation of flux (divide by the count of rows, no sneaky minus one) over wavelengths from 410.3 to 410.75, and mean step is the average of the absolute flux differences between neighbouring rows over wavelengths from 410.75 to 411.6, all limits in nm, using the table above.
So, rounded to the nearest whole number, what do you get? 1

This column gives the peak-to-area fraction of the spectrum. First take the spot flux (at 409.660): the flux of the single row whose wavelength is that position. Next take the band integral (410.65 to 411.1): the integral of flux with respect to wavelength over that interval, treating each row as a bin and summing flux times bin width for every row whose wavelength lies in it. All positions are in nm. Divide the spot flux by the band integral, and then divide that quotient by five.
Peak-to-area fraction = 1.4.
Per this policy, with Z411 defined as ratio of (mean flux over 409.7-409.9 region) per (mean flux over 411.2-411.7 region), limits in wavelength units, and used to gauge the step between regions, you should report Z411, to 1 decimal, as 1.1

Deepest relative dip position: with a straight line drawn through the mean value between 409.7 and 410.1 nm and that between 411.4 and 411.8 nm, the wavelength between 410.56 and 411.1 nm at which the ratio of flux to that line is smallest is 411.077 nm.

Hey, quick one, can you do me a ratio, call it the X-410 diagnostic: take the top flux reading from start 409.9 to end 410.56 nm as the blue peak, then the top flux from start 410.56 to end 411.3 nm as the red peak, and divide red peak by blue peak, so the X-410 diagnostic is 0.7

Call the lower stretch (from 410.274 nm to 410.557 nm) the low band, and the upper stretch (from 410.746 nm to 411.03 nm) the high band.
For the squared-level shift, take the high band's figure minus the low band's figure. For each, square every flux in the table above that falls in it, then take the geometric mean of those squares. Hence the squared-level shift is -693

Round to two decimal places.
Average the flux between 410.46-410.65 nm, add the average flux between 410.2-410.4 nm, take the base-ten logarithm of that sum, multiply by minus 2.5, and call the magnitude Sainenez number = -4.27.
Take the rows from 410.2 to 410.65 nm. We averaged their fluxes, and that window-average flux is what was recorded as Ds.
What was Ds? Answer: 26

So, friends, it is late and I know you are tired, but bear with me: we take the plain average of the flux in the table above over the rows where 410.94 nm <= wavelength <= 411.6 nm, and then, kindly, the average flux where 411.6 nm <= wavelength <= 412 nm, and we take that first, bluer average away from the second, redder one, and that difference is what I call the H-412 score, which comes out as 29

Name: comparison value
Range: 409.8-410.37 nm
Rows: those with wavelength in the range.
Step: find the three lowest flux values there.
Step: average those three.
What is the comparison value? 15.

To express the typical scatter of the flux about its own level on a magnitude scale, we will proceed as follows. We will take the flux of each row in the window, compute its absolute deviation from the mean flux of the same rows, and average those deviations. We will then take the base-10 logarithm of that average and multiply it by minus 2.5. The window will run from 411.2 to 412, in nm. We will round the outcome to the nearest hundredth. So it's -2.61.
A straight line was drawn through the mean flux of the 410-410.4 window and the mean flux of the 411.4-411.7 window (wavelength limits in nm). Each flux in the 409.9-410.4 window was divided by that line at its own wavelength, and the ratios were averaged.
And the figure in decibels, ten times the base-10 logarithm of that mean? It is -0.5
